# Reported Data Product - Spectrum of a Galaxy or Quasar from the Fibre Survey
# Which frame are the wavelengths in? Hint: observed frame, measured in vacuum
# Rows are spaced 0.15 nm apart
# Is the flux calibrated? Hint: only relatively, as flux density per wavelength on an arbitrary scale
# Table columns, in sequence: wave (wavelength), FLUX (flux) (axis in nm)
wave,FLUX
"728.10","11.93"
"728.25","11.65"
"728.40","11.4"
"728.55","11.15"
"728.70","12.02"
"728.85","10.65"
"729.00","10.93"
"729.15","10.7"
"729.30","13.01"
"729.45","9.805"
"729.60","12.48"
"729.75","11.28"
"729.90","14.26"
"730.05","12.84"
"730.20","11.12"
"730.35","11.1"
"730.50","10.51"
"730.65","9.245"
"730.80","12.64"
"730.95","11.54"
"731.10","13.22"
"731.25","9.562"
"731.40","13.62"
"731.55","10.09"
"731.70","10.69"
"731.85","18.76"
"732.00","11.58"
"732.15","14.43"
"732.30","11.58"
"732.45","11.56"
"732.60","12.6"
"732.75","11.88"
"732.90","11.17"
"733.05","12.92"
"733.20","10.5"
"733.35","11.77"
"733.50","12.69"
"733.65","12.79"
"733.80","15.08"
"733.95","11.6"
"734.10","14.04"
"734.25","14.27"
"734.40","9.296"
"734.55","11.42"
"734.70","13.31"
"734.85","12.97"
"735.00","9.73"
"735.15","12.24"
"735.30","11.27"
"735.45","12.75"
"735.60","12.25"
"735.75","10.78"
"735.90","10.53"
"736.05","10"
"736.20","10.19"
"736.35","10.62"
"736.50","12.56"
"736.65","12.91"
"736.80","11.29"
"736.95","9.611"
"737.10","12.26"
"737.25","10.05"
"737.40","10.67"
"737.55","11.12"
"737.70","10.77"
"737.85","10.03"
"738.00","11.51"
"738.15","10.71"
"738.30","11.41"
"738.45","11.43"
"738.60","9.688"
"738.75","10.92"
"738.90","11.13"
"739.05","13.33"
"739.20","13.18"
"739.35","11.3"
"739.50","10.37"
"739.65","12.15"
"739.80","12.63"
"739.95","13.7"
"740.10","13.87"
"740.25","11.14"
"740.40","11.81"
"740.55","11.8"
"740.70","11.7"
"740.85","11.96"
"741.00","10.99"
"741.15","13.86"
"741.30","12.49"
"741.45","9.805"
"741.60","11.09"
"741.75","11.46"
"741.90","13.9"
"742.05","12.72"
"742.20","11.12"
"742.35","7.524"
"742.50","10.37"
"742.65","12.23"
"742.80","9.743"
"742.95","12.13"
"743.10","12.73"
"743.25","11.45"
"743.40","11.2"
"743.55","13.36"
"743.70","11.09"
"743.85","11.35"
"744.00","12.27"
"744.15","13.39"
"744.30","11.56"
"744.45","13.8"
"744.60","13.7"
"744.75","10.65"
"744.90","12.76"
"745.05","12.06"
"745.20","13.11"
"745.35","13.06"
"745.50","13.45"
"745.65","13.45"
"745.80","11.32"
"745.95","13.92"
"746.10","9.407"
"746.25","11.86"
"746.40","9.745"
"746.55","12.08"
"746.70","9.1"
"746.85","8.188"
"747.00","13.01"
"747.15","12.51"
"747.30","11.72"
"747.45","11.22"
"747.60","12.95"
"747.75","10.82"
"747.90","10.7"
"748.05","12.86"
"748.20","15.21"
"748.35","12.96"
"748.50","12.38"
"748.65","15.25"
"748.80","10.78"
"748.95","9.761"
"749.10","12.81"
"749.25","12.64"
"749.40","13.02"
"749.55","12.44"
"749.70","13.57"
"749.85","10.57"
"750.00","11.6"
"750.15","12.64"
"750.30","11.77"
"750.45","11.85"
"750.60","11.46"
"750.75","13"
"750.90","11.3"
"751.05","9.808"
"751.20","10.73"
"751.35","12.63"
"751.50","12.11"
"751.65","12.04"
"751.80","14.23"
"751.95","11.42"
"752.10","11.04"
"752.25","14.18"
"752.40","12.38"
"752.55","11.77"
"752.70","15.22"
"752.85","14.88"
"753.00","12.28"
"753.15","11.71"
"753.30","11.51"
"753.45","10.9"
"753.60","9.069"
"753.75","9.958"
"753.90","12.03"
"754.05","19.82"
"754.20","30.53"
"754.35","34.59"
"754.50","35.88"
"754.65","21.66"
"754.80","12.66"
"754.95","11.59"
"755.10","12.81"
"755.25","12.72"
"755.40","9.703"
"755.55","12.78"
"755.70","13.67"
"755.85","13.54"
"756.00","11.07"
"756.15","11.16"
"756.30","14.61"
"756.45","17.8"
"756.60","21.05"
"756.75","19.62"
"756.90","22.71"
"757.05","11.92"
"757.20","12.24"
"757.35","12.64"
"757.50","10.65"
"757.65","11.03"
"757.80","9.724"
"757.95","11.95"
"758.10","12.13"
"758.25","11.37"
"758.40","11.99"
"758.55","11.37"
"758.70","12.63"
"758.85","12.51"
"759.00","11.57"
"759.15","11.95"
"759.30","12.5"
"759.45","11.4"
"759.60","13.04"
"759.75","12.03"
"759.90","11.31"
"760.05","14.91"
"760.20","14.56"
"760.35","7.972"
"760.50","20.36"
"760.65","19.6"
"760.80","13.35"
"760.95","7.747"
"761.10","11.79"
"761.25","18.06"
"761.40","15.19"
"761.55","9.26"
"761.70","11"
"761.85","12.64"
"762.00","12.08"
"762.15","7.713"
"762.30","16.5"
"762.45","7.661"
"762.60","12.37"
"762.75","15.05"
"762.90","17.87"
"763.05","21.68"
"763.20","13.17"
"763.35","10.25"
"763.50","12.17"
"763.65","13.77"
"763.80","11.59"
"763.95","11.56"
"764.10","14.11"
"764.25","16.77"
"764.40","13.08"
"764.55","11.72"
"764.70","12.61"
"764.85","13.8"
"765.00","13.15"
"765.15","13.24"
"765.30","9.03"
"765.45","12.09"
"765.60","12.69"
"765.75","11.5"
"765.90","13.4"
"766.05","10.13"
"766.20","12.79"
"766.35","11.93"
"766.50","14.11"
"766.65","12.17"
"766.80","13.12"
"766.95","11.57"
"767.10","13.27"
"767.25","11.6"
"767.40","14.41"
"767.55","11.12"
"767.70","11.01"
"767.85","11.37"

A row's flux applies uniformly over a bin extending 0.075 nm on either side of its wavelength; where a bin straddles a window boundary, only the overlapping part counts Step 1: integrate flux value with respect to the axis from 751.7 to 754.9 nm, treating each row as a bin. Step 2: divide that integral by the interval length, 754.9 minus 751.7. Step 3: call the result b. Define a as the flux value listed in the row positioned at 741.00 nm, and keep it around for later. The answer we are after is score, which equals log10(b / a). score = 0.164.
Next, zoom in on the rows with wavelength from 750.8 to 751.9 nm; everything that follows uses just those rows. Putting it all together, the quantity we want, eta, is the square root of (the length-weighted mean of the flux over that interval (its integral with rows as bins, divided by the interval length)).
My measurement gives 3.44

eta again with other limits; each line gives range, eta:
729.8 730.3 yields 3.55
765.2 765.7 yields 3.37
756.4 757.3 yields 4.17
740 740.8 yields 3.48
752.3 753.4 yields 3.58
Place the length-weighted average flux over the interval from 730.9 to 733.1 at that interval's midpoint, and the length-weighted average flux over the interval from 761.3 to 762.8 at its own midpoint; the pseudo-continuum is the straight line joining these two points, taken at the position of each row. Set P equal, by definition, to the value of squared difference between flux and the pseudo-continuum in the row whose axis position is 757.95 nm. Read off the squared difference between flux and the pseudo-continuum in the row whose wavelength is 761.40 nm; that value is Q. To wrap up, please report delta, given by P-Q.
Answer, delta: -10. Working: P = 0.0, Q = 10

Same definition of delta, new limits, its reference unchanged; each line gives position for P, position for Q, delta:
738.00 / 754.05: -59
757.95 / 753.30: 0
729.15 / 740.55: 3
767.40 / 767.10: 4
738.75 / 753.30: 1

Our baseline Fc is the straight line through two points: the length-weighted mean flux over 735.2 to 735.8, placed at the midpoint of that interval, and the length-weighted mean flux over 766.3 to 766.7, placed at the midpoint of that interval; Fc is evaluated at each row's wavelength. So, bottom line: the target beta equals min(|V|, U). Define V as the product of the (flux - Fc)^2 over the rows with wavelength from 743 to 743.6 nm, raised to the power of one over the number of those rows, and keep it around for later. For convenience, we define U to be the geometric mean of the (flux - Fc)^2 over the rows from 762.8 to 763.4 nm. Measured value 0.7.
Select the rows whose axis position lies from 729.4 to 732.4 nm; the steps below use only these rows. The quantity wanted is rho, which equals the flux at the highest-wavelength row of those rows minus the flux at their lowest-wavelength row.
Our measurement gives 2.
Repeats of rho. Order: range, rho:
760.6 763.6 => -7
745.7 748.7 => 4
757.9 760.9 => 1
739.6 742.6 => -2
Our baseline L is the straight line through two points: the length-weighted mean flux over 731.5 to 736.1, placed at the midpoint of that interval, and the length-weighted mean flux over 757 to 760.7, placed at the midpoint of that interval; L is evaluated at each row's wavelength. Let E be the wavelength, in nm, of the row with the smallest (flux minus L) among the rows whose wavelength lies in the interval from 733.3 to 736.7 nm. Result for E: 734.40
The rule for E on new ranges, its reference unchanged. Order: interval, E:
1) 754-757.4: 755.40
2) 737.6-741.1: 738.60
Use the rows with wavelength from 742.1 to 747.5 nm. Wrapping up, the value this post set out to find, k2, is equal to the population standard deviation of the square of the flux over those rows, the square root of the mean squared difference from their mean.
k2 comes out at 35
